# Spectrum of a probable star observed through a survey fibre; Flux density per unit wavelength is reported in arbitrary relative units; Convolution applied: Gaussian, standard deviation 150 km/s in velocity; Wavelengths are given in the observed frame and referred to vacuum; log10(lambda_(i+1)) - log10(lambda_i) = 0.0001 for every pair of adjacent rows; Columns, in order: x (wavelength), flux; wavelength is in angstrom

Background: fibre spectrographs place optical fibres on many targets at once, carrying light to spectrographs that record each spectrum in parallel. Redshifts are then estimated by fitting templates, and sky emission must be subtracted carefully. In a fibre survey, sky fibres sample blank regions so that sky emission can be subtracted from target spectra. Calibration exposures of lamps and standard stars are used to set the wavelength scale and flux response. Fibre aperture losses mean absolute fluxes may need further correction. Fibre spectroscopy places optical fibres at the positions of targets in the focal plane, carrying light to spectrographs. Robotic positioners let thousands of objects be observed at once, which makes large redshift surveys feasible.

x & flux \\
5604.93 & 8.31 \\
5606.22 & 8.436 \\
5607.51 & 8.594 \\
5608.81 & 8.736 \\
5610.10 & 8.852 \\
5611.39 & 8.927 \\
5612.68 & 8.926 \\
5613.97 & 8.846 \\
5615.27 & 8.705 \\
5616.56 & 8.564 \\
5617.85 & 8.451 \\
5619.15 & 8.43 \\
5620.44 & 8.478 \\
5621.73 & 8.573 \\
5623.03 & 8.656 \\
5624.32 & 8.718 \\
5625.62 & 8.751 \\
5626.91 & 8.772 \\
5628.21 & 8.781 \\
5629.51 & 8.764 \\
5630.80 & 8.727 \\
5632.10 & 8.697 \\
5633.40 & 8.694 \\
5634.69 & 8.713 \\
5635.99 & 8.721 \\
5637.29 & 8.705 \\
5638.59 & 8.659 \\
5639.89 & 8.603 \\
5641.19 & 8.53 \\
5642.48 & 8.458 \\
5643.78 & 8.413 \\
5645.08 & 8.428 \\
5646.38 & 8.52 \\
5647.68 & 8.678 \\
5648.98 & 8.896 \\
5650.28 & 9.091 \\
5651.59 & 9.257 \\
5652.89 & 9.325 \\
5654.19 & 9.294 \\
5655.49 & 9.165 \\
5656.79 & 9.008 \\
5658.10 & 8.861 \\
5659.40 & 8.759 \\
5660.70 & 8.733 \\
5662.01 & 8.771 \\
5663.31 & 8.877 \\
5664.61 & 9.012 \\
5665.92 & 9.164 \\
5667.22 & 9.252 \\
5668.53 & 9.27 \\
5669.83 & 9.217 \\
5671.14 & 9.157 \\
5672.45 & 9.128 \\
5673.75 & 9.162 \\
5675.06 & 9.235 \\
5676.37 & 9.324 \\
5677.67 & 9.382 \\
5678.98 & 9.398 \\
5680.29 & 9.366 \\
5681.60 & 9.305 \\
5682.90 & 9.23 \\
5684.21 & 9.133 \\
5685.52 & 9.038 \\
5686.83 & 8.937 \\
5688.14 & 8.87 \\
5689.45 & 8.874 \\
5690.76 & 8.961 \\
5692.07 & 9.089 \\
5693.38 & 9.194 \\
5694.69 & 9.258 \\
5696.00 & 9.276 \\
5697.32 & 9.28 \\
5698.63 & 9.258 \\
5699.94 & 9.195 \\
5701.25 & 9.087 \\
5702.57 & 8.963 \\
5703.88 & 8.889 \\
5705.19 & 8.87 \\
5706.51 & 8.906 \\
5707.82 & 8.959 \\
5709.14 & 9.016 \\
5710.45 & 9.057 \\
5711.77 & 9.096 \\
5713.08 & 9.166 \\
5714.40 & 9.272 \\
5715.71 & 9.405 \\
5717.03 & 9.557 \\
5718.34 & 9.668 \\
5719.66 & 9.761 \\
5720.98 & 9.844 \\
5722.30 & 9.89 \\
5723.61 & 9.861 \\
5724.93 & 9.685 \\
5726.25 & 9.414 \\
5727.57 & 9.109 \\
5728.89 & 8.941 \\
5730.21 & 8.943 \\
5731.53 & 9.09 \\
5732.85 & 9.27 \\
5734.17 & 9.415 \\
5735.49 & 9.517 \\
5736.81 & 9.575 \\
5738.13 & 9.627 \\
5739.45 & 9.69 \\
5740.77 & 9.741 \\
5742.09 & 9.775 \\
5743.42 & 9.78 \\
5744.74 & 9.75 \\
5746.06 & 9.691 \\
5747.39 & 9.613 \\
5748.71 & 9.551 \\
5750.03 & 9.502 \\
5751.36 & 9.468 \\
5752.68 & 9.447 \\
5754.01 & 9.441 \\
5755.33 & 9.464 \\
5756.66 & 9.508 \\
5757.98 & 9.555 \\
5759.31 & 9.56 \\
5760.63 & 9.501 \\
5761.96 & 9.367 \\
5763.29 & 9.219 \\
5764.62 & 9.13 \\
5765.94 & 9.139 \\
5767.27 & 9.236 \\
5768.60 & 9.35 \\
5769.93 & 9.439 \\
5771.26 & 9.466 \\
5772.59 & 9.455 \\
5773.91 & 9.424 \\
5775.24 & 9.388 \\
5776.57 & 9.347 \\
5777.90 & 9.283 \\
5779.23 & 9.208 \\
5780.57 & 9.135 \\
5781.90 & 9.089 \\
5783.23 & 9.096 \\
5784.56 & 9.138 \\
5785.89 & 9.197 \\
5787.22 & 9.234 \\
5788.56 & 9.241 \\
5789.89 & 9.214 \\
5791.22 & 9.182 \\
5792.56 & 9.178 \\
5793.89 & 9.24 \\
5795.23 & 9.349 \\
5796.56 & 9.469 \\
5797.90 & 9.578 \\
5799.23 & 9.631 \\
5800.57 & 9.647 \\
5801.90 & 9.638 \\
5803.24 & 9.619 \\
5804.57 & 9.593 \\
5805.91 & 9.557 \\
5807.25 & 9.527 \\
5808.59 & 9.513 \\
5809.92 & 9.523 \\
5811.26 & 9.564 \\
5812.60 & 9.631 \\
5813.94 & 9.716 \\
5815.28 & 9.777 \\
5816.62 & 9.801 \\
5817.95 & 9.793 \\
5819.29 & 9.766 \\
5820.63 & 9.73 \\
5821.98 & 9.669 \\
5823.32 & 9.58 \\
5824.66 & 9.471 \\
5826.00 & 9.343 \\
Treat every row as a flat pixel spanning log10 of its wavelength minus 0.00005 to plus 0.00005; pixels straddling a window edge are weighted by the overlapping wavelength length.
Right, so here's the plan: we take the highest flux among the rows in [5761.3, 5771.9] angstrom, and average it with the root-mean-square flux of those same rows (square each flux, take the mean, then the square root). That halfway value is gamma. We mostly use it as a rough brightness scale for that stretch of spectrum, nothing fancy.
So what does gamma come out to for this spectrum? 9.38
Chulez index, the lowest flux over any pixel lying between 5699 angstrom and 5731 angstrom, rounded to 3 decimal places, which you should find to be 8.870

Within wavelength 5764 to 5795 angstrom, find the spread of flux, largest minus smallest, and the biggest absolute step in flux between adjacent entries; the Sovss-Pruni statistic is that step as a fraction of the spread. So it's 0.302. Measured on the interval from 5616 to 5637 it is 0.322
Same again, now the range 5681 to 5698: 0.294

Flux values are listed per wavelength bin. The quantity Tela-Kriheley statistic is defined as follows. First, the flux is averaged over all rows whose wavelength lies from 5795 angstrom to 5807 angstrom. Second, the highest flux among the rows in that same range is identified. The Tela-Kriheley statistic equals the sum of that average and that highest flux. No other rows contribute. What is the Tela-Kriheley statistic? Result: 19.2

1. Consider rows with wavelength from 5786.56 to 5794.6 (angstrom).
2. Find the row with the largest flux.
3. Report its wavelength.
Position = 5788.56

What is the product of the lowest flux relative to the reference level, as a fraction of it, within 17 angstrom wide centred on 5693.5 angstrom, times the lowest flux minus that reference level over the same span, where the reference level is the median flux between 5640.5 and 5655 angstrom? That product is 0.20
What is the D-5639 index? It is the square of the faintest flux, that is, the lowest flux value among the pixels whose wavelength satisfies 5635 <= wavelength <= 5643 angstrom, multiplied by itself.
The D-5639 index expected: 72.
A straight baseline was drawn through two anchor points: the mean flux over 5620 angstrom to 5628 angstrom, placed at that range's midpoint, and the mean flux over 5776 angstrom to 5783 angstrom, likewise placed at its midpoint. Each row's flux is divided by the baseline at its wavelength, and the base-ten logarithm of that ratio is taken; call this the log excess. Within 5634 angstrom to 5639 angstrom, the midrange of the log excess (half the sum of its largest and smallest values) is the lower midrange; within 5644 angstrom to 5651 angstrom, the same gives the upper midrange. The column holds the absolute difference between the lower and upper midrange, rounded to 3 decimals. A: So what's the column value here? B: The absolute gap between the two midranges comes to 0.001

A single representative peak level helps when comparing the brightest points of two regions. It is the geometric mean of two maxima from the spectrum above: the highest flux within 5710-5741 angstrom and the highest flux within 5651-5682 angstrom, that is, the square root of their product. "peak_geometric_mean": 9.64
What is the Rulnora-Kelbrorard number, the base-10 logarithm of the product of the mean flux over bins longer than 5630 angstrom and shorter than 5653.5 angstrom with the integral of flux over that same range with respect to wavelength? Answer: 3.25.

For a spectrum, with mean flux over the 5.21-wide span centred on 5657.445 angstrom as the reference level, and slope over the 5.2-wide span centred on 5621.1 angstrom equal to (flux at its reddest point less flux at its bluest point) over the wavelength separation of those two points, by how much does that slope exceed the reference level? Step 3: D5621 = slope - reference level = -8.89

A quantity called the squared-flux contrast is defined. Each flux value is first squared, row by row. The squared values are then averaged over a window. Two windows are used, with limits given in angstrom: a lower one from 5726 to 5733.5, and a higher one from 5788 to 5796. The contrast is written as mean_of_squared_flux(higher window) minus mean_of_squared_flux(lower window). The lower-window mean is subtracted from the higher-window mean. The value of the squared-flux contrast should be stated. 2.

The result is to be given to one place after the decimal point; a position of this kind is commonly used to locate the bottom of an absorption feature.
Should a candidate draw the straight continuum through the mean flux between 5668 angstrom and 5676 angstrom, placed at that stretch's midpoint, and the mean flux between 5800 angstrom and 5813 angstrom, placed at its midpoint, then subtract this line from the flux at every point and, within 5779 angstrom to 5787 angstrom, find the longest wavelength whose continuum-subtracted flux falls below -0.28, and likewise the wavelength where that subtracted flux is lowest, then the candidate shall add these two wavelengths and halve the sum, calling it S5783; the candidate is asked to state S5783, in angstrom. 5783.9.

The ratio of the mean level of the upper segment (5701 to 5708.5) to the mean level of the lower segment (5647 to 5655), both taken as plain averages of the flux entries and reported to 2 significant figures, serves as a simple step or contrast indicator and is 0.98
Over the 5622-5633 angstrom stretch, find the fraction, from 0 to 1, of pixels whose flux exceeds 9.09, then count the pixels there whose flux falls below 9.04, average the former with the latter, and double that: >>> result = 8.0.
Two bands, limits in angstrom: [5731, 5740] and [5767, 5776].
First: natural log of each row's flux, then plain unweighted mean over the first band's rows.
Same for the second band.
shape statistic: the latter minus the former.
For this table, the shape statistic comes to -0.006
